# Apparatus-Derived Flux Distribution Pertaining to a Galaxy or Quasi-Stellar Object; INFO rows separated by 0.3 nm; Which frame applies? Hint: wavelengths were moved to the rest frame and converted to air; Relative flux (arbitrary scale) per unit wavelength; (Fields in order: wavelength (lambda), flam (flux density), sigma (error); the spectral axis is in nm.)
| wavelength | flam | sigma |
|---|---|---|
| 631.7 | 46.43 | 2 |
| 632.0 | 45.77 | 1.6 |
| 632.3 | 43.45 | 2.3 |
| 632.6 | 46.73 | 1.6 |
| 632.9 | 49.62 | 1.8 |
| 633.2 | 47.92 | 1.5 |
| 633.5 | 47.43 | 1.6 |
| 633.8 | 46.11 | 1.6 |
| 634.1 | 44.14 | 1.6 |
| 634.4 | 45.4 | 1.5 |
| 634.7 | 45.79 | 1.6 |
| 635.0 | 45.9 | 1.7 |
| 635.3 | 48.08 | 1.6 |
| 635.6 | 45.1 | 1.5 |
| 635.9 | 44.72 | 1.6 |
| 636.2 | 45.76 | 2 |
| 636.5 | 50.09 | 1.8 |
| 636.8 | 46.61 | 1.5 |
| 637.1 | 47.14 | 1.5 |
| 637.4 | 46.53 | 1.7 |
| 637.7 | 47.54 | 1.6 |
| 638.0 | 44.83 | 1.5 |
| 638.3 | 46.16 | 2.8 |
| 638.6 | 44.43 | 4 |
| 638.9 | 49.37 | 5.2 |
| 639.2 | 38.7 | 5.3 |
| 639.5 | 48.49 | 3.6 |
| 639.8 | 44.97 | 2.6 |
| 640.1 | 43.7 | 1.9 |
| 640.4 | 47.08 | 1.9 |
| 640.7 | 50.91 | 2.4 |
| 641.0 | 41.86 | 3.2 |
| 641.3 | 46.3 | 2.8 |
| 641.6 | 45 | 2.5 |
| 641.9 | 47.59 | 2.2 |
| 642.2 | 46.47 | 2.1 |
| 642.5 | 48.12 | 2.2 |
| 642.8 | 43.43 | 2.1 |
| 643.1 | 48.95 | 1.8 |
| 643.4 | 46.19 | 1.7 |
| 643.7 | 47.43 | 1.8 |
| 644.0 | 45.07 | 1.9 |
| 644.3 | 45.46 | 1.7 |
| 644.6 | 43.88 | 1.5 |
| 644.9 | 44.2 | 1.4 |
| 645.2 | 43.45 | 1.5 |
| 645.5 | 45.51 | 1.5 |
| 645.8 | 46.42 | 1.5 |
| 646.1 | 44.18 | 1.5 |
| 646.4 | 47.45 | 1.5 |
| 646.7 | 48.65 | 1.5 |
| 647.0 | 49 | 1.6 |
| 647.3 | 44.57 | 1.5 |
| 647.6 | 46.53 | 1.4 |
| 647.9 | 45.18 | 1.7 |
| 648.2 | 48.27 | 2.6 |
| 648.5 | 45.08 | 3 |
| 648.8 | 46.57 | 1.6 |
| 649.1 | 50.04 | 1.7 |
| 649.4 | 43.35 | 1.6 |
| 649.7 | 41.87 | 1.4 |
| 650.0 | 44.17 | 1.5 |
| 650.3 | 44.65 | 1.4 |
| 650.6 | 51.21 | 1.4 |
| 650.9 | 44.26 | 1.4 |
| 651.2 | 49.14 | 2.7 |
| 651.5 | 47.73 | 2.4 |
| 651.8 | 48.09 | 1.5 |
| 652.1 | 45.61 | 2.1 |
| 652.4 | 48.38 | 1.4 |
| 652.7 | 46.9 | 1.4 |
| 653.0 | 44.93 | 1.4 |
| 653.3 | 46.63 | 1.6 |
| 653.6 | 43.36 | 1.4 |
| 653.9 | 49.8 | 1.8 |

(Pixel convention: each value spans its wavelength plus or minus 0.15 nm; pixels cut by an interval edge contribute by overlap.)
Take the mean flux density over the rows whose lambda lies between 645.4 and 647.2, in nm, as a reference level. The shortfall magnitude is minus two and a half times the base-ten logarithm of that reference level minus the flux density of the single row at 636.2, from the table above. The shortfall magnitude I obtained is -0.1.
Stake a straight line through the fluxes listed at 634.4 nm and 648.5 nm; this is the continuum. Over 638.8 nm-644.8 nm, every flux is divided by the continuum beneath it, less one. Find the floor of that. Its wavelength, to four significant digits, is 639.2 nm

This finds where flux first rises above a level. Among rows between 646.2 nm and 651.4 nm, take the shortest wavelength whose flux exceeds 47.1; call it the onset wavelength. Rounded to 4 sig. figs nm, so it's 646.4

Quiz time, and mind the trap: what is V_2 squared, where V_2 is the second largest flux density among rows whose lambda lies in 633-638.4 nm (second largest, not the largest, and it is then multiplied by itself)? 2312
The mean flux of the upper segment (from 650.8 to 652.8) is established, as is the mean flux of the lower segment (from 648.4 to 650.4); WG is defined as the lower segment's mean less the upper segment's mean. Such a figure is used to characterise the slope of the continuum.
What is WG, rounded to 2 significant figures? -2.1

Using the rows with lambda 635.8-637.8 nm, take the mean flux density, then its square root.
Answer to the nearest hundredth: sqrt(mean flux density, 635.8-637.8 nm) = 6.85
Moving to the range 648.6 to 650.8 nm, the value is 6.78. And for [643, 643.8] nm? 6.89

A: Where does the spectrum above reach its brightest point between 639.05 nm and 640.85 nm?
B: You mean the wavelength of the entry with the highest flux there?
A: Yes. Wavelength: 640.7 nm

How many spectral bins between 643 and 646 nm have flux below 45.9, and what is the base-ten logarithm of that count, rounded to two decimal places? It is 0.78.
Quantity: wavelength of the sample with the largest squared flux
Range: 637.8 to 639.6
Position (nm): 638.9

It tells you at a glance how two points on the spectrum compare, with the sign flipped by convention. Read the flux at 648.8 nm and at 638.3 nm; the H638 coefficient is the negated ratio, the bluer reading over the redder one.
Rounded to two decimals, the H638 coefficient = -0.99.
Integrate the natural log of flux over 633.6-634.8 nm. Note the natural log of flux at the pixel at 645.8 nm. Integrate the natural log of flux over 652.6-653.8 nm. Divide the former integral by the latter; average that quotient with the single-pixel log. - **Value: 2.42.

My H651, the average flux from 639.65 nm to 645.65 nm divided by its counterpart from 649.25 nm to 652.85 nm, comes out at 0.99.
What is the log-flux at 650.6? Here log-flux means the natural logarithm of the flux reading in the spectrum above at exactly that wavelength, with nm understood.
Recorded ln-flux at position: 3.94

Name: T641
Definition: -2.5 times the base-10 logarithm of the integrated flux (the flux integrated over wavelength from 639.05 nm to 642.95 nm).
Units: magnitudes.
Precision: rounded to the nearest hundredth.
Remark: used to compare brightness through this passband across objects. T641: -5.62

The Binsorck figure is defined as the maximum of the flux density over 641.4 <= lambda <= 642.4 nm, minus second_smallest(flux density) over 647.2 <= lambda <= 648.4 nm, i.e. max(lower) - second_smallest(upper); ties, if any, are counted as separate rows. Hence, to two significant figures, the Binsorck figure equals 2.4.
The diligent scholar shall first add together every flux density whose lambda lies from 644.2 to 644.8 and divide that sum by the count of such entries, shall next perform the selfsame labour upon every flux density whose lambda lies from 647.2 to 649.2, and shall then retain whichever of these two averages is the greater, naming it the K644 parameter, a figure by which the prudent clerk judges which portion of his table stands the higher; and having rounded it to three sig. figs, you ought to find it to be 46.6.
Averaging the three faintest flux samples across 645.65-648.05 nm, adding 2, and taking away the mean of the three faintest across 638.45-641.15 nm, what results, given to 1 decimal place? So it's 5.2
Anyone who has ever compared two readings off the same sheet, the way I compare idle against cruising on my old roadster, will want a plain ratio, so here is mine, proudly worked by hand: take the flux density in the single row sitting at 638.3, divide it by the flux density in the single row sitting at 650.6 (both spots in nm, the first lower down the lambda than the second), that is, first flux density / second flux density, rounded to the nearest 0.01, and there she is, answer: 0.90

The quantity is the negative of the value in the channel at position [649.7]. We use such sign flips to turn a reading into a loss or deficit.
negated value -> -41.9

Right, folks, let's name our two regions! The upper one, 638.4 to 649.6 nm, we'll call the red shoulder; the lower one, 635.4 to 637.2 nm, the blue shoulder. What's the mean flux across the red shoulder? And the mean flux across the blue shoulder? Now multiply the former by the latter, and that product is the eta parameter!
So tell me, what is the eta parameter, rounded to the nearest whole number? 2142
